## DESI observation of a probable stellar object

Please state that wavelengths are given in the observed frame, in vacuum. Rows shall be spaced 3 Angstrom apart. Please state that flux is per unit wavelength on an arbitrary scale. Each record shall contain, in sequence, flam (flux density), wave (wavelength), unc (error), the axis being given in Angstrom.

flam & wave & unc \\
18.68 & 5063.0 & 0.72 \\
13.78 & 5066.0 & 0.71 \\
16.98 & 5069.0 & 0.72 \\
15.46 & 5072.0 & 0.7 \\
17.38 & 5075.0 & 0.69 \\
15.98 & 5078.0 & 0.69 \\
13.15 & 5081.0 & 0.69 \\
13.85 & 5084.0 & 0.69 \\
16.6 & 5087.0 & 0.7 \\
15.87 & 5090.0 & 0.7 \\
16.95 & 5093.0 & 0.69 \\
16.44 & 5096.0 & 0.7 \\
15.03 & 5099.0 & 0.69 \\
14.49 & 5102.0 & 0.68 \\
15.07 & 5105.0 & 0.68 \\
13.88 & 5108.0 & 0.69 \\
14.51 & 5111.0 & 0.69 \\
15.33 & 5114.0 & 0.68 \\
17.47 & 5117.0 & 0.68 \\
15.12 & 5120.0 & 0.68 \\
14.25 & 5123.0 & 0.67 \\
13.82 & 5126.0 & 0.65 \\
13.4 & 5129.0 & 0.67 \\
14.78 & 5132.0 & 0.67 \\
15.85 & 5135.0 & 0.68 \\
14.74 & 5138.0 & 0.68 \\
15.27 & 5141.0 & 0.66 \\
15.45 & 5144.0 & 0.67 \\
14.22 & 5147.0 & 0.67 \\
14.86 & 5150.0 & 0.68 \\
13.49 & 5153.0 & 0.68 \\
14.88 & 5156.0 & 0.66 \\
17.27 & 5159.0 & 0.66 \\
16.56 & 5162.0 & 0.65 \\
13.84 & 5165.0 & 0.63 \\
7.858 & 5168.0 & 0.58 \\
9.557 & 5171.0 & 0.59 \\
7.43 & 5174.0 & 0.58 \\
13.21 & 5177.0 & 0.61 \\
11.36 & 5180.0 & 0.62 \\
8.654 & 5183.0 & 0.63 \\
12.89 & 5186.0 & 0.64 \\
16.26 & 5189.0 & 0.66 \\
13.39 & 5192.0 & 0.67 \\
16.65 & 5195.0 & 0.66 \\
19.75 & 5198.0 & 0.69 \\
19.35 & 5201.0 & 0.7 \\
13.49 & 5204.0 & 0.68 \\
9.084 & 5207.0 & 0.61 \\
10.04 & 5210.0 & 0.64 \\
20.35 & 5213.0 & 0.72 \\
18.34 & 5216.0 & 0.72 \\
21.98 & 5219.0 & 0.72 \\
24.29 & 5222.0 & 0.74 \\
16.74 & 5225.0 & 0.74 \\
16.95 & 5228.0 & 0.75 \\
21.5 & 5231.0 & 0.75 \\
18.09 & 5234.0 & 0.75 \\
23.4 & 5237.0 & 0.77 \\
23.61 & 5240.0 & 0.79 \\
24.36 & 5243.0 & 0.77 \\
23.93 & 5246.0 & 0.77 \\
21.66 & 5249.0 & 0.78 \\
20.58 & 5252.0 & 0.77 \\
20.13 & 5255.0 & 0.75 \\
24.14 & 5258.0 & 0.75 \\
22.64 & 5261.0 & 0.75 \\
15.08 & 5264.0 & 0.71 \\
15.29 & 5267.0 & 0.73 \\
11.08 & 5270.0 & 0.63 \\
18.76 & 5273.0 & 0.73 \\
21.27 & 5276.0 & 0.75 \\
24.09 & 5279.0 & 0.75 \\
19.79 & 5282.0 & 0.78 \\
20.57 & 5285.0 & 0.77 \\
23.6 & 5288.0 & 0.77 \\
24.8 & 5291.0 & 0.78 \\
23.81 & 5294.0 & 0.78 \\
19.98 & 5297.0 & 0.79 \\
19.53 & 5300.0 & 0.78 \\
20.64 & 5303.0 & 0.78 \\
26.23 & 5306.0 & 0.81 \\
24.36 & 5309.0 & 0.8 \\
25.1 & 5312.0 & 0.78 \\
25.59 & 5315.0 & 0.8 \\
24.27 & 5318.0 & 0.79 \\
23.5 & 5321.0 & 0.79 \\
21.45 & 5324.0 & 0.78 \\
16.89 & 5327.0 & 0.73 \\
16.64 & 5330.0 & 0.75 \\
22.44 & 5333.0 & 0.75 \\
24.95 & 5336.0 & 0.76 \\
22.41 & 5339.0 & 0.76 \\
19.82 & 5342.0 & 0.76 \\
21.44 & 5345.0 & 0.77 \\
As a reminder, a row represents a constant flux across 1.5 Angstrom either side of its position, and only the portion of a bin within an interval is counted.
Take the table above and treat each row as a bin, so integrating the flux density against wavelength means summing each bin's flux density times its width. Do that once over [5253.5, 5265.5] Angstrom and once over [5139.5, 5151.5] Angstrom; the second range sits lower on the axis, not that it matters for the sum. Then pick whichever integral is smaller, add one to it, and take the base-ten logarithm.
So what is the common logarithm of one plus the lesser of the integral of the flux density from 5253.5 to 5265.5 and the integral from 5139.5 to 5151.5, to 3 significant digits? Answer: 2.26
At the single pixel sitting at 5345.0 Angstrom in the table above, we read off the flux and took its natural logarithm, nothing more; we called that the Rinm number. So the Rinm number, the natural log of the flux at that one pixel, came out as 3.1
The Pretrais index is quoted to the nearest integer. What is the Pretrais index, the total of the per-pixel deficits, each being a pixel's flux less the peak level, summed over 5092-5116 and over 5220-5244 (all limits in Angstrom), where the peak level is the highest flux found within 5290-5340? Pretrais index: -129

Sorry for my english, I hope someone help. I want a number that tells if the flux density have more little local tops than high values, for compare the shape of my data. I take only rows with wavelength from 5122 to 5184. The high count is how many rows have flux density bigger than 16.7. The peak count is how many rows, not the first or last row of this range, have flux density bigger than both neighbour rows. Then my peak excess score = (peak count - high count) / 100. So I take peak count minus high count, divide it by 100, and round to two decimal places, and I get 0.05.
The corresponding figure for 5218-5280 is -0.13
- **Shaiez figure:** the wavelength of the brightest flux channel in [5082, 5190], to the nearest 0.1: 5117.0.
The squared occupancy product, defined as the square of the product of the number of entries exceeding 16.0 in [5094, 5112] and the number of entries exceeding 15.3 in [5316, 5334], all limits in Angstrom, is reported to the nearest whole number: 36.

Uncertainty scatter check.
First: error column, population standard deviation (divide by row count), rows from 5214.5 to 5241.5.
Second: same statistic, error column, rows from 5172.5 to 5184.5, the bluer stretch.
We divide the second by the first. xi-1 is 0.89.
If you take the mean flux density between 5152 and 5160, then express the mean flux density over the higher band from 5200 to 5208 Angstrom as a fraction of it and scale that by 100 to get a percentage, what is 92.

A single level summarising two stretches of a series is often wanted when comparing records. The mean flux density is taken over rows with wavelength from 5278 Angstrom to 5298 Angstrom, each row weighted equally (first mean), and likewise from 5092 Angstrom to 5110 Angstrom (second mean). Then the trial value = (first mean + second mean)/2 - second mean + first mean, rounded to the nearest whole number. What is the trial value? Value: 26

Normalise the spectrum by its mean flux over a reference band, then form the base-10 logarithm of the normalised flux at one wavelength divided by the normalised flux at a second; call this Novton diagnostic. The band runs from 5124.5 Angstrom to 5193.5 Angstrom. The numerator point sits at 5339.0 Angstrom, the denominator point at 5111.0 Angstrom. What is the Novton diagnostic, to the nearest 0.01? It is 0.19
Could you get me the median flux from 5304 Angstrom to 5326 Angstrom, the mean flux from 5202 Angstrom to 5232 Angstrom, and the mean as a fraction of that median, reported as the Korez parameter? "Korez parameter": 0.71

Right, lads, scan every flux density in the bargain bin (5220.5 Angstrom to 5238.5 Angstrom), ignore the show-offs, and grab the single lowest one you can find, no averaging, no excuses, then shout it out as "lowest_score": 16.74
